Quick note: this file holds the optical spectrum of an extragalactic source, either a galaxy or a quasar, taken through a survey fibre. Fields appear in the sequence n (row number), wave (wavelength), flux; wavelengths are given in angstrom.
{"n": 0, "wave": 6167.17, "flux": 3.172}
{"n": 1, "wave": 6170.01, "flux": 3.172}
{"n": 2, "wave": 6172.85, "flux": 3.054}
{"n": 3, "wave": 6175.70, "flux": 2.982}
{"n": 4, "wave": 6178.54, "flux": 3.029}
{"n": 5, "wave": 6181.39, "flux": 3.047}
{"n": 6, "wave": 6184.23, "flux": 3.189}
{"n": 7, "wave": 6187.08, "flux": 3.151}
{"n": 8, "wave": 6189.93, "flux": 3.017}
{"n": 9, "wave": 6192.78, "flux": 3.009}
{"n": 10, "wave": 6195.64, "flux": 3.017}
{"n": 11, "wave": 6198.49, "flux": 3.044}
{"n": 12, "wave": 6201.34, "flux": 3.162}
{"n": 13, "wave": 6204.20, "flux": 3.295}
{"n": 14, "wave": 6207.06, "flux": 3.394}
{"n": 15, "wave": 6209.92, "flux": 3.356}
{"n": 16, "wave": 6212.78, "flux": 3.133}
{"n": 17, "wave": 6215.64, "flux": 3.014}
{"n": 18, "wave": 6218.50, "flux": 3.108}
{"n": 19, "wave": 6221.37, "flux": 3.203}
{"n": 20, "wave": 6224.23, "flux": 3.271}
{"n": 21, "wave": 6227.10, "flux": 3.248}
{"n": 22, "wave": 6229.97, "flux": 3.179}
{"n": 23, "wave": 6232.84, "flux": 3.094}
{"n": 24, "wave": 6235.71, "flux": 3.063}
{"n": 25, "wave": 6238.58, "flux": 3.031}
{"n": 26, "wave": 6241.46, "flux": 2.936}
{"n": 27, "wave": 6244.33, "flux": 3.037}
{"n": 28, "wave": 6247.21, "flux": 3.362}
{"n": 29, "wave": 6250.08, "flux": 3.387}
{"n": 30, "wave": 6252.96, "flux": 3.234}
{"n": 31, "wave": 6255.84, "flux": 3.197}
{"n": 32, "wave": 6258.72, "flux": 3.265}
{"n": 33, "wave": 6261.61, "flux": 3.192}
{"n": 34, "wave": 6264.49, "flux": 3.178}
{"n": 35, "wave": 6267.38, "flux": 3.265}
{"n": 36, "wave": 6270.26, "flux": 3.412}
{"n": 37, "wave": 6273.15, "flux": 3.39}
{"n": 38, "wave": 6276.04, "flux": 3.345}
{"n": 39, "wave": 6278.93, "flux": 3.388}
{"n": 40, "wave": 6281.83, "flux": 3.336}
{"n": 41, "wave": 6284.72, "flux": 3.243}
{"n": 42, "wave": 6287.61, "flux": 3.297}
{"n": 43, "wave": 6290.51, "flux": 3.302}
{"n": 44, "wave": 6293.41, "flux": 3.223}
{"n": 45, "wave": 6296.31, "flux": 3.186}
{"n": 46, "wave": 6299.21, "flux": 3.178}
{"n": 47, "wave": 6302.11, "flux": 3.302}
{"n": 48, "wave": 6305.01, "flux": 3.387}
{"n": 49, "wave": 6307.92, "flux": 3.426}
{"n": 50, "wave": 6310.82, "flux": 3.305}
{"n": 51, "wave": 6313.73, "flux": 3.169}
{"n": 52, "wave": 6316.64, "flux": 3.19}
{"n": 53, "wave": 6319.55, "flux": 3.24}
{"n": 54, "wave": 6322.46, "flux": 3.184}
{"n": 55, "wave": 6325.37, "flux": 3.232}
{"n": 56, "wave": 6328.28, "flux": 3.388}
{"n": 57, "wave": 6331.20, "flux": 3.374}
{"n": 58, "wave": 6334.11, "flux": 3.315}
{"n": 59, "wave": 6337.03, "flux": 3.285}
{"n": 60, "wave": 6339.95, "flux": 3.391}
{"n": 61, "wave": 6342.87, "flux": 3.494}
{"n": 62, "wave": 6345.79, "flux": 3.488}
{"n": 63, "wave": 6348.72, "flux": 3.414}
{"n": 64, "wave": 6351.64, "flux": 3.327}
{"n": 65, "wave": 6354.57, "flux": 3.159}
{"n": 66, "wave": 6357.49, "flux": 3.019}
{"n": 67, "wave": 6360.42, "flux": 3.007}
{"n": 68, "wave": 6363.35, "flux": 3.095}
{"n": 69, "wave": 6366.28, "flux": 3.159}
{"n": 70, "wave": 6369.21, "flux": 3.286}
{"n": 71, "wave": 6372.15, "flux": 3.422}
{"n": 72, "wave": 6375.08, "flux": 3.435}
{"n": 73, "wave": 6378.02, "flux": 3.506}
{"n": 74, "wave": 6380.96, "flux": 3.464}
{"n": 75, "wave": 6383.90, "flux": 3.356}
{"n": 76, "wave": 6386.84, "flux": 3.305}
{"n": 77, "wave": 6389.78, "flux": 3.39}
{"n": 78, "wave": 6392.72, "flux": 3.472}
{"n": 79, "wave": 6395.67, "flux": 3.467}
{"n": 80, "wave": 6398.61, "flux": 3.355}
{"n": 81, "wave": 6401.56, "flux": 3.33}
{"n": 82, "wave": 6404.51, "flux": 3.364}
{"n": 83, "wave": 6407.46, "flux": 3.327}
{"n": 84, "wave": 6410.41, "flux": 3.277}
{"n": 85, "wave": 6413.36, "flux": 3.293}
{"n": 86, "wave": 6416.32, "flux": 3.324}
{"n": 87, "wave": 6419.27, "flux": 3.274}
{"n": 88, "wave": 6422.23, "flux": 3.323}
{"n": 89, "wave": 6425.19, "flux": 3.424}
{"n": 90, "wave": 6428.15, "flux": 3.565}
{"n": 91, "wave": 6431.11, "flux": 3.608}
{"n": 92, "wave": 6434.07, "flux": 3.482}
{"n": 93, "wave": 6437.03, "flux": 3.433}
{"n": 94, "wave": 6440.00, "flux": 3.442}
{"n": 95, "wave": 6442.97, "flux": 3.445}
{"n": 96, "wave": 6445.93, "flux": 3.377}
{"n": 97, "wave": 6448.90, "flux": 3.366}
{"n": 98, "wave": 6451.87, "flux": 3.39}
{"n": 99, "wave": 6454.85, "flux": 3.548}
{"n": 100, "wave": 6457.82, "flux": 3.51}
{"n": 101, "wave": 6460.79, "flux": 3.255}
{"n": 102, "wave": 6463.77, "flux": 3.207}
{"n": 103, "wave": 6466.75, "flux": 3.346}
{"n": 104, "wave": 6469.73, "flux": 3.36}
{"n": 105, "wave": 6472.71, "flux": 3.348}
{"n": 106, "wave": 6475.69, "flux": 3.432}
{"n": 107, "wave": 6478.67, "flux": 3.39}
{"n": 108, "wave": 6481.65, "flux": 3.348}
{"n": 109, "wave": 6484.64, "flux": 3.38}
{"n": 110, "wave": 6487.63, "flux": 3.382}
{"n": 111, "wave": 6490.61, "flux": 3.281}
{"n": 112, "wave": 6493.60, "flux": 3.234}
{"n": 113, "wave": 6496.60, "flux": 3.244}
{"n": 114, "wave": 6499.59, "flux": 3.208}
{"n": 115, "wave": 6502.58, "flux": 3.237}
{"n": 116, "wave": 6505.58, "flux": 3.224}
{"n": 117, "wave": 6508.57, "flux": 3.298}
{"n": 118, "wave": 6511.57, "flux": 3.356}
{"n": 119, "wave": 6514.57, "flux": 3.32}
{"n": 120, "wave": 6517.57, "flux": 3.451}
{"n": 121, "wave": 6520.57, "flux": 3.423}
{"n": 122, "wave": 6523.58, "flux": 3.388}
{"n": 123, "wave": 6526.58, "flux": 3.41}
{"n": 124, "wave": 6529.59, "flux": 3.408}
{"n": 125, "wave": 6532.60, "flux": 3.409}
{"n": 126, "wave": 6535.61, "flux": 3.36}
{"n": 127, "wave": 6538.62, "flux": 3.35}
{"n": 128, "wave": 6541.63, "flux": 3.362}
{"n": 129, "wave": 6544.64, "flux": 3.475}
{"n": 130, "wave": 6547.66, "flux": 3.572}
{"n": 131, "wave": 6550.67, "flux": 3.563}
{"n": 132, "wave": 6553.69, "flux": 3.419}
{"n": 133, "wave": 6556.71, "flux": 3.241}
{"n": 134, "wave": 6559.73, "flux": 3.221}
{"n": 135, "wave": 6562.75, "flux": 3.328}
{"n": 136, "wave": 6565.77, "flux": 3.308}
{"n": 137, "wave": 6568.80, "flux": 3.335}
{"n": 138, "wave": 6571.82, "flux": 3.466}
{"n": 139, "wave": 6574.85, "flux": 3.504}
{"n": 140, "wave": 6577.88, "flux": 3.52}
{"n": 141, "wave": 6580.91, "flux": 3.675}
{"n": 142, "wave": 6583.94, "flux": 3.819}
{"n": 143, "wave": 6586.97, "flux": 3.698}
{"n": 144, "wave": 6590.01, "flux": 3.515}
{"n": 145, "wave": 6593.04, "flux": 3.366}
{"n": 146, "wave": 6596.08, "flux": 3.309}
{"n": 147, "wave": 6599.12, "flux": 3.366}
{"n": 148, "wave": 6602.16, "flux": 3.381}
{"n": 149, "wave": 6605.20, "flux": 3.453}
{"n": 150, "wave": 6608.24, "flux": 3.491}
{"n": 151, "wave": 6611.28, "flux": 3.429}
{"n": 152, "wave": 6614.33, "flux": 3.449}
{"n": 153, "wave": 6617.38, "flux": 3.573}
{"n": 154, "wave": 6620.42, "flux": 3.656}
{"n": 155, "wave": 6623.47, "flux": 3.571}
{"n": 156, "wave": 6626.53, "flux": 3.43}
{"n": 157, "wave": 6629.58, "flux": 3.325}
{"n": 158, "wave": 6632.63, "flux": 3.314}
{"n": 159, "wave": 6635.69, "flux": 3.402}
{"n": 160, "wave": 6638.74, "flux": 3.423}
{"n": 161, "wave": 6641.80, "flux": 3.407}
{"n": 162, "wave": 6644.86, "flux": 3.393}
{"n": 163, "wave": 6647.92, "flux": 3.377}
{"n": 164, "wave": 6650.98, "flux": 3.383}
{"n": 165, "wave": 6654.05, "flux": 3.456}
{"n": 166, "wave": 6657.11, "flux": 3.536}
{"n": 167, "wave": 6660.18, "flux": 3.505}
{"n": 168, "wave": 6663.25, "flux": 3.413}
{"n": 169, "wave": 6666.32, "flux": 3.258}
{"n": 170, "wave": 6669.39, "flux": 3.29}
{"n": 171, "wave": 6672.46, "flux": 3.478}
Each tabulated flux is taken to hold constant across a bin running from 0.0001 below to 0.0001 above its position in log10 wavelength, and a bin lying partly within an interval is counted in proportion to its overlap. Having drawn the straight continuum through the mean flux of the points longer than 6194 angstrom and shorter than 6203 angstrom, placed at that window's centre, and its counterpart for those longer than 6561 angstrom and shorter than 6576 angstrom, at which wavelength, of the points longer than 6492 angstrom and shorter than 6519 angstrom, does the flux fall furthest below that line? 6499.59 angstrom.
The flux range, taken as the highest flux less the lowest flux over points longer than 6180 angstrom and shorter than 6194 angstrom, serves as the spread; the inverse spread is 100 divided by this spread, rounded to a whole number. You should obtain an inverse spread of 556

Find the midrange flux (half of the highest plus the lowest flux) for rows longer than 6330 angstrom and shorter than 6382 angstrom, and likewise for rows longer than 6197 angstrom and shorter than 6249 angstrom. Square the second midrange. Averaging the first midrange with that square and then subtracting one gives 5.6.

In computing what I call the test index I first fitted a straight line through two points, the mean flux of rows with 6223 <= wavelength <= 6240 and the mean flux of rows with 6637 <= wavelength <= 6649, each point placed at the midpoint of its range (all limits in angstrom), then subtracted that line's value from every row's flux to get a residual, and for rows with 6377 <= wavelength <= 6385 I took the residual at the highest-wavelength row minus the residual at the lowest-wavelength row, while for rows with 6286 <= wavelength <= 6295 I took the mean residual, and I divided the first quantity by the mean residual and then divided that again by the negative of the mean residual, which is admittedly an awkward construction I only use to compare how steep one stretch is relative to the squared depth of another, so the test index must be 19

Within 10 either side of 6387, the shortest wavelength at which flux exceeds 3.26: 6378.02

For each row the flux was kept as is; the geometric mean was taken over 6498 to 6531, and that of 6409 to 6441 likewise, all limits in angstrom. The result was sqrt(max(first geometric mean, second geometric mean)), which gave 1.845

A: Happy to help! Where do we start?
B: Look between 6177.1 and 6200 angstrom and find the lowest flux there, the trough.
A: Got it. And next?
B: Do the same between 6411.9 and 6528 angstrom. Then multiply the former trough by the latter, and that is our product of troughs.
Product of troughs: 9.6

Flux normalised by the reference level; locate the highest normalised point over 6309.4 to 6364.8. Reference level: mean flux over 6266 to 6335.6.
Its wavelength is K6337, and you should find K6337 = 6342.87 angstrom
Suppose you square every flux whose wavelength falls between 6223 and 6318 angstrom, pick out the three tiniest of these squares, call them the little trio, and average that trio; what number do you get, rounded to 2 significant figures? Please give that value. 9.0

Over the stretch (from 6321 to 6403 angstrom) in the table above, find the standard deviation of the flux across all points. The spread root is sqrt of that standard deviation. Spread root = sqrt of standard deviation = 0.37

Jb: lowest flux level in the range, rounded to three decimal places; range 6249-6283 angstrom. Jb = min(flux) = 3.178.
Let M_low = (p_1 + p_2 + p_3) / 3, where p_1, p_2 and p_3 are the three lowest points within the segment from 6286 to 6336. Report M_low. 3.18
